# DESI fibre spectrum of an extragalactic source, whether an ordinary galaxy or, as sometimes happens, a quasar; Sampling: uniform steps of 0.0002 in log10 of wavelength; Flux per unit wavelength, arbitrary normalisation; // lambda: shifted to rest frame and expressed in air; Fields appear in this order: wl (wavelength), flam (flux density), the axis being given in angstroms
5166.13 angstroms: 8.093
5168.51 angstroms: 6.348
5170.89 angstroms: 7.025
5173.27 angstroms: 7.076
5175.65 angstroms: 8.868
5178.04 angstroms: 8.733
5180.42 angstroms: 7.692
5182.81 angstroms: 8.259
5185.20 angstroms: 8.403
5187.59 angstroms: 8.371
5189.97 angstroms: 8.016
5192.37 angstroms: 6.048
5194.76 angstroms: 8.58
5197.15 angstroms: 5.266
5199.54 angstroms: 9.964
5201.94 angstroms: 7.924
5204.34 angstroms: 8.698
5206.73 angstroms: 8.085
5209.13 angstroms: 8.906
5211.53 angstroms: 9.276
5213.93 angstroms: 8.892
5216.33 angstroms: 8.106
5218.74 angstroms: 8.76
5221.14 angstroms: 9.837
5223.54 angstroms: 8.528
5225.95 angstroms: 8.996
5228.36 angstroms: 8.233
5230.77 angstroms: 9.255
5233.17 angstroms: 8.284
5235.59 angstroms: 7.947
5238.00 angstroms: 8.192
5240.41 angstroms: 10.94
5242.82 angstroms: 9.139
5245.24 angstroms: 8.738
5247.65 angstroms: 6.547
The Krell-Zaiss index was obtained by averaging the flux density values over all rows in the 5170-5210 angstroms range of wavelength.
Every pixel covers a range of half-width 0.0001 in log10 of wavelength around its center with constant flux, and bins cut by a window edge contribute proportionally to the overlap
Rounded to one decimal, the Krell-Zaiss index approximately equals 8.0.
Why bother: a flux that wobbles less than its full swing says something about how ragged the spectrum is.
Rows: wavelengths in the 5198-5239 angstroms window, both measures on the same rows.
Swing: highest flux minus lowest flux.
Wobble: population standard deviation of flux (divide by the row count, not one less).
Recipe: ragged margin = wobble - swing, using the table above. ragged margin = -1.4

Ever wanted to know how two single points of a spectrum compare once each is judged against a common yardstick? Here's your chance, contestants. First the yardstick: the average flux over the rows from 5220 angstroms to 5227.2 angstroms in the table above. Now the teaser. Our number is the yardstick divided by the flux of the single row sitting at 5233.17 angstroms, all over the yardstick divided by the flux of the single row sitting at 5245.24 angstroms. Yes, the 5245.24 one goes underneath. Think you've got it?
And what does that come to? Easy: 1.05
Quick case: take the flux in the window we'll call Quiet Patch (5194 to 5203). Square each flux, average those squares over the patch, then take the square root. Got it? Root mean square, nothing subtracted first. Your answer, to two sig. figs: 8.1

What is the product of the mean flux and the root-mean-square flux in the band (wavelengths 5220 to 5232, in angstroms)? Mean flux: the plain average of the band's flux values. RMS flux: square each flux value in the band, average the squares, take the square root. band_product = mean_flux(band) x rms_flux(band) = 81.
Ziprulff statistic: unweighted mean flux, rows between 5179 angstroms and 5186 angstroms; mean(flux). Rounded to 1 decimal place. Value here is 8.1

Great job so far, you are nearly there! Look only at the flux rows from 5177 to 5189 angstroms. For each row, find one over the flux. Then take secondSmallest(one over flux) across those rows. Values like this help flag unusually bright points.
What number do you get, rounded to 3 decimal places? 0.119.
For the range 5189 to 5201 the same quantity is 0.117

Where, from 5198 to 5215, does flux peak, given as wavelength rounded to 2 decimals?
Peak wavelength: 5199.54 angstroms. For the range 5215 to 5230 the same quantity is 5221.14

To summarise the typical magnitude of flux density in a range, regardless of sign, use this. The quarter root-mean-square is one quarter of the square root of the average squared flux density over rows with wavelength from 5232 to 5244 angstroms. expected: 2.24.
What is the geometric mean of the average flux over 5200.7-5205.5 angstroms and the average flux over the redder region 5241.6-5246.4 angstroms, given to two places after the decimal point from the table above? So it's 8.62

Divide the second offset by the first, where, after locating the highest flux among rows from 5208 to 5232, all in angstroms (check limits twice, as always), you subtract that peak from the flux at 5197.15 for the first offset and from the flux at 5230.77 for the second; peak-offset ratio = 0.1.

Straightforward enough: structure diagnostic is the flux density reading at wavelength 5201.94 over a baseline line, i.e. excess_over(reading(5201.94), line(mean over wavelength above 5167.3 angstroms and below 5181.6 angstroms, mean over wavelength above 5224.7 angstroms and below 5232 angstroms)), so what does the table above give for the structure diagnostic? -0.3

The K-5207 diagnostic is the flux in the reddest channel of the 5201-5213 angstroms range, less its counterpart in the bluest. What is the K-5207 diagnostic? 1.4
